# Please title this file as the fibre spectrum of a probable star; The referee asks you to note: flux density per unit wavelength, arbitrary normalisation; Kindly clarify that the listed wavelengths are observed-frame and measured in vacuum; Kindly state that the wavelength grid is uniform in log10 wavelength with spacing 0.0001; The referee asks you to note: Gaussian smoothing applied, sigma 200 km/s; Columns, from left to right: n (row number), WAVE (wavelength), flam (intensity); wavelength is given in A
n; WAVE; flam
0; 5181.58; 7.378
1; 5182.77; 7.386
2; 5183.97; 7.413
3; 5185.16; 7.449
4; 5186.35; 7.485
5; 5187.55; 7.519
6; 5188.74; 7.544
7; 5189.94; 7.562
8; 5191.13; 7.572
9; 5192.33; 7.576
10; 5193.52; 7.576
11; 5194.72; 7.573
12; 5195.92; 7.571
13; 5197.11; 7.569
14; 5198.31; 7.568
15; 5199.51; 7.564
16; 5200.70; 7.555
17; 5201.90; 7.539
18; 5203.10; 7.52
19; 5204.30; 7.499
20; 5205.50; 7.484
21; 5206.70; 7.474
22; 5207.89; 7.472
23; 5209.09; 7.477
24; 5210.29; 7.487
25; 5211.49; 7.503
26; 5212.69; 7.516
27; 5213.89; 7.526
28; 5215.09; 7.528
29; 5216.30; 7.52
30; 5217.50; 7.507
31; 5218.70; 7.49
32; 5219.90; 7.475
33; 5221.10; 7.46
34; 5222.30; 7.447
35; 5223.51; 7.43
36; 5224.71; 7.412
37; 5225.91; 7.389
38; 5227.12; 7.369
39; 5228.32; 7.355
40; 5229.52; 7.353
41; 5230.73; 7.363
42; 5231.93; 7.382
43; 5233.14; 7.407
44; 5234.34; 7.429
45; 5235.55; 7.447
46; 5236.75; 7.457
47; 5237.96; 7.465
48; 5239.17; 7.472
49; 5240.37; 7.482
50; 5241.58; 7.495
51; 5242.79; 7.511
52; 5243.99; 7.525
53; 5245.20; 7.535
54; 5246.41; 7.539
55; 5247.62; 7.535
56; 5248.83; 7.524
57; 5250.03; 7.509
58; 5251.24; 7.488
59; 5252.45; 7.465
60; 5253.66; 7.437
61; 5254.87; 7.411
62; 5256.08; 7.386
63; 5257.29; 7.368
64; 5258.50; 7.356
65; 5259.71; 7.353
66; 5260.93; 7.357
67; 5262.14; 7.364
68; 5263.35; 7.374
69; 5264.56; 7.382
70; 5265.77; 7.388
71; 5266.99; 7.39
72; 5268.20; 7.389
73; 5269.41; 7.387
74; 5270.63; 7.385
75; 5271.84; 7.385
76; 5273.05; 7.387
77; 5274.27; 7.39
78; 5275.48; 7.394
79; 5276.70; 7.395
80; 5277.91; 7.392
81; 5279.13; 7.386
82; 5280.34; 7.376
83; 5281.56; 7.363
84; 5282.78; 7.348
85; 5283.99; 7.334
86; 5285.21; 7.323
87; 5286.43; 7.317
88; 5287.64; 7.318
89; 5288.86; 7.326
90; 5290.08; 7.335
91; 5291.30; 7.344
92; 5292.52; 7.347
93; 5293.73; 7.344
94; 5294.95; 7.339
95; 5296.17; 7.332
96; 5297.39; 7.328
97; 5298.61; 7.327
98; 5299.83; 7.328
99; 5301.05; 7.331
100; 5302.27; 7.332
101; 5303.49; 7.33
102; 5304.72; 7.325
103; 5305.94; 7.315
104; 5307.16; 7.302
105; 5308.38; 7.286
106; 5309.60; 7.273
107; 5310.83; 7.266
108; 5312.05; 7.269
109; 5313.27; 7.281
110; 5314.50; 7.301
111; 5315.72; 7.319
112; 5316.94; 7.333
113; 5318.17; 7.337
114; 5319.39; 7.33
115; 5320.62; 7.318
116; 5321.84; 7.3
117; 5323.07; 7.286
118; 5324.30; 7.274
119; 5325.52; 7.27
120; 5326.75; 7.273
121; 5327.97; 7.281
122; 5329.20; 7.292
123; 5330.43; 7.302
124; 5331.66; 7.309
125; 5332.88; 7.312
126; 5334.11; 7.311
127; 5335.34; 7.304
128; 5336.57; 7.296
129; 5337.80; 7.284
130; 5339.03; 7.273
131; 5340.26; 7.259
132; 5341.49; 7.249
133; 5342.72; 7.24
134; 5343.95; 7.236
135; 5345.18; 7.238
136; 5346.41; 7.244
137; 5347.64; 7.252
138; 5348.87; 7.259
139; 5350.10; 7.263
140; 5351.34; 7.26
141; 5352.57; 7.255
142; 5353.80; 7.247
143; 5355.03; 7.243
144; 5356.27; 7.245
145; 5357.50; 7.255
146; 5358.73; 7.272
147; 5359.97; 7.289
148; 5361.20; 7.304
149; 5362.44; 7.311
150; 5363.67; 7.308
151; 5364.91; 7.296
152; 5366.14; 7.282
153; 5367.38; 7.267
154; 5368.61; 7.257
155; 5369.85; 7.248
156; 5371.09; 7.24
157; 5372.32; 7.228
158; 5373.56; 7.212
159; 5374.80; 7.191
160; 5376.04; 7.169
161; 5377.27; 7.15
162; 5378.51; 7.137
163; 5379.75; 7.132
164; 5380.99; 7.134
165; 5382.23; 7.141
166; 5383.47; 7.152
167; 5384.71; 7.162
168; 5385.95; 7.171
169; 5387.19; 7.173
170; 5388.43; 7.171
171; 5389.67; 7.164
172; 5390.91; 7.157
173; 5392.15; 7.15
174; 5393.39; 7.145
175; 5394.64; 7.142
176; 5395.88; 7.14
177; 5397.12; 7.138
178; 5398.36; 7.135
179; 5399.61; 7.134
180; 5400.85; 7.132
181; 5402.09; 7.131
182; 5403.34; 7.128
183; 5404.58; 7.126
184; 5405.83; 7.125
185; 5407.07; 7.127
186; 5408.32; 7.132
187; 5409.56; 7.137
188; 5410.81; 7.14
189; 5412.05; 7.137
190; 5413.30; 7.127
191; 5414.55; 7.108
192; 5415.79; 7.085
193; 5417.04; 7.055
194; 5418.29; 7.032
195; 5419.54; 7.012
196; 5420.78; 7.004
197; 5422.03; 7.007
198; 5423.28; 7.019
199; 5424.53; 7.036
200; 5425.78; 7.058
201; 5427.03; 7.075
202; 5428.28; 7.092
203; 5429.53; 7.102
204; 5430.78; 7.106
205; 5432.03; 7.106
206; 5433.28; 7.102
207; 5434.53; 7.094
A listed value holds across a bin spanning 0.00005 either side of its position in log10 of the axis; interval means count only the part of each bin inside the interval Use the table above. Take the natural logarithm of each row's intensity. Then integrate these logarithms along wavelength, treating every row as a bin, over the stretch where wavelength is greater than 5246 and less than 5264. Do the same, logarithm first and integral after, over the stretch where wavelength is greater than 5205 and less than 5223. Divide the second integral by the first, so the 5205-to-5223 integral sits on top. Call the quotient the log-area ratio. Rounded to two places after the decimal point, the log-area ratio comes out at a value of 1.00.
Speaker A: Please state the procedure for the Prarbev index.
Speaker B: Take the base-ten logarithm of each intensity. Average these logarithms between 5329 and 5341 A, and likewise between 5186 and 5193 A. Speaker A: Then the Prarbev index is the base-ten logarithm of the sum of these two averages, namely 0.241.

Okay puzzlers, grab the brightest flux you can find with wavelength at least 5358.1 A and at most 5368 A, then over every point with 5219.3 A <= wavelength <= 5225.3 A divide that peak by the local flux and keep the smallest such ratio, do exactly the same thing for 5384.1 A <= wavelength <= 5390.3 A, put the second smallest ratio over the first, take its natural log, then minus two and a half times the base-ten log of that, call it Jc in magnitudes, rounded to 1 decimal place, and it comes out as 3.5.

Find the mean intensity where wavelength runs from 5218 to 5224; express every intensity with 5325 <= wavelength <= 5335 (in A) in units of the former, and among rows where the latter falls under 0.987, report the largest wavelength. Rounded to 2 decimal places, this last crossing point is 5334.11 A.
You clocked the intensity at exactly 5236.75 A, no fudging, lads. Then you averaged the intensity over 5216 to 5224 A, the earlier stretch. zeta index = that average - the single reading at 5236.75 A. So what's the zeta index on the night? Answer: 0.019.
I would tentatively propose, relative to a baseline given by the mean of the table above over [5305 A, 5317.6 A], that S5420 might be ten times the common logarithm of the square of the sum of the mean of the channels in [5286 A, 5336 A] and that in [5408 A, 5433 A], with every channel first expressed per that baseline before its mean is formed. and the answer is 5.90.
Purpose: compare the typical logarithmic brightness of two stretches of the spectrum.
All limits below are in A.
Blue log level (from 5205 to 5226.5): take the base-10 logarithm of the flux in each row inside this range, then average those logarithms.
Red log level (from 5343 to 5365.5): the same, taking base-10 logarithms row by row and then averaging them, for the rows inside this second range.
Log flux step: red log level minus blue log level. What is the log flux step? -0.013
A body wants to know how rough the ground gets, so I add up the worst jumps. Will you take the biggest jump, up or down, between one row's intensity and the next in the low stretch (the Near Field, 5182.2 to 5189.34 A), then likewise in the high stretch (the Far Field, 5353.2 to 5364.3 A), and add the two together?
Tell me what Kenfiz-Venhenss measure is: 0.0530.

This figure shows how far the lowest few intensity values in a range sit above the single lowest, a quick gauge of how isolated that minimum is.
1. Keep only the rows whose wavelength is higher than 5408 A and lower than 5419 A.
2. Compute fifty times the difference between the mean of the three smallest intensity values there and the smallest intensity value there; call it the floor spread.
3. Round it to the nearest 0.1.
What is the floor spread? 1.3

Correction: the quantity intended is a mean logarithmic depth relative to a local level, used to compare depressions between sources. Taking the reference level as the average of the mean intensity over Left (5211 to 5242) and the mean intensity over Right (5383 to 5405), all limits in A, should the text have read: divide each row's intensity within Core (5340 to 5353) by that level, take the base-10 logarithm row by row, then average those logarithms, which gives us -0.0029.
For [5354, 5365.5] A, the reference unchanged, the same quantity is -0.0011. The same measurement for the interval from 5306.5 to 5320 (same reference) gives 0.0001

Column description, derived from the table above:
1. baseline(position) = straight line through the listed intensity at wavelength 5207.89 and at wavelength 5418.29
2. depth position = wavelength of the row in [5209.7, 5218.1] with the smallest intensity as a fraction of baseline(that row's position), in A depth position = 5210.29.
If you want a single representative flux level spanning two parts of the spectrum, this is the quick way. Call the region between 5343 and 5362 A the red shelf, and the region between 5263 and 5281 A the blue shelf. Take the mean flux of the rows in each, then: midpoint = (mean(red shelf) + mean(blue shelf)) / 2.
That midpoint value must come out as 7.32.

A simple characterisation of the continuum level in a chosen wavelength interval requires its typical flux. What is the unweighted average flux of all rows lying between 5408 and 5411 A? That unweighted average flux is 7.14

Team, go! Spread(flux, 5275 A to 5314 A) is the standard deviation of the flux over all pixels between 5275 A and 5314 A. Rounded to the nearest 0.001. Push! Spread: 0.034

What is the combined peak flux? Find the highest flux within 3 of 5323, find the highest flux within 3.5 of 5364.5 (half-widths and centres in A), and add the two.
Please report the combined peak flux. 14.6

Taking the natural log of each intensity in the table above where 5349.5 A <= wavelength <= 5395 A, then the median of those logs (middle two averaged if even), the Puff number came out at 1.98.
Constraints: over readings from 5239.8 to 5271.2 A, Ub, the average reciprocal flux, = 0.134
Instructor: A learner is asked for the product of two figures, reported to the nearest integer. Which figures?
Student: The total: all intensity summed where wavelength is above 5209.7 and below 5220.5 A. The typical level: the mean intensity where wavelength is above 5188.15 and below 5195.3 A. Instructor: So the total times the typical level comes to 511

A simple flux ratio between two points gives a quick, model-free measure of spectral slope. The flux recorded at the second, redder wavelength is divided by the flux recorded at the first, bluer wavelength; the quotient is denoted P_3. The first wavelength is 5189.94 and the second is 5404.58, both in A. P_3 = 0.942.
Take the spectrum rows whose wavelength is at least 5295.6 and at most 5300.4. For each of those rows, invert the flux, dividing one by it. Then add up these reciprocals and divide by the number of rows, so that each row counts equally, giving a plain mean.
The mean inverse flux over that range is 0.1364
